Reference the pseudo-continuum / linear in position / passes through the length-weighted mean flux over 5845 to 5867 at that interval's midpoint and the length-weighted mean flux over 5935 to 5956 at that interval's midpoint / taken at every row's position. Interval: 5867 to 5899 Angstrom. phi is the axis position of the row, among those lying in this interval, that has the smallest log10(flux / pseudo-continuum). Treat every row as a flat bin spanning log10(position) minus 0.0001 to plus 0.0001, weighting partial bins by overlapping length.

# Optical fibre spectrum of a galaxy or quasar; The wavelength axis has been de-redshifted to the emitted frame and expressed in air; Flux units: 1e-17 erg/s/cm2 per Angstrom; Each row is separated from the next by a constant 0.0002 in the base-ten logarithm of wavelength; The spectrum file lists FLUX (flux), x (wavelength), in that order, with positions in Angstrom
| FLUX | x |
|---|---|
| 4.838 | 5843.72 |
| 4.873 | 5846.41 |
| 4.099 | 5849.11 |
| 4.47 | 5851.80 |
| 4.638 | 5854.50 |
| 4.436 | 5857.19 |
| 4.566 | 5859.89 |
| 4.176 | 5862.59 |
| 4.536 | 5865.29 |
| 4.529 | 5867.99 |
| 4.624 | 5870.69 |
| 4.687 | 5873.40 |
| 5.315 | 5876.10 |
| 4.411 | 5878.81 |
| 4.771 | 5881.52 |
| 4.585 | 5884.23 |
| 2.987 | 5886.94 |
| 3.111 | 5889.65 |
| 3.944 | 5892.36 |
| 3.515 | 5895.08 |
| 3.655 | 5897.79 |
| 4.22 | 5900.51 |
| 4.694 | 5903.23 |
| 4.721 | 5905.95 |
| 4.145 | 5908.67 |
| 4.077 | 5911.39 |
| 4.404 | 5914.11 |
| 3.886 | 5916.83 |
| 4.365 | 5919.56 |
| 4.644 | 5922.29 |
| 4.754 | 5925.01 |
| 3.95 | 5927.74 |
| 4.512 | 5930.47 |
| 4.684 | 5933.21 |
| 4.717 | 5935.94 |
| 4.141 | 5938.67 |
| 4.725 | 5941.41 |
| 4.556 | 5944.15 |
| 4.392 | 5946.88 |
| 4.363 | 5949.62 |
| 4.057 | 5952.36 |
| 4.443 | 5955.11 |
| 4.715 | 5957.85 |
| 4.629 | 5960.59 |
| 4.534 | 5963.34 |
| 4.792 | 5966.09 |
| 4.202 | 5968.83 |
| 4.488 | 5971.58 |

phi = 5886.94 Angstrom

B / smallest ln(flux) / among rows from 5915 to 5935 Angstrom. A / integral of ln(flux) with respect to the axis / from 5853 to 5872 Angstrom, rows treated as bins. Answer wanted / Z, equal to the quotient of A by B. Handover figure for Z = 21.1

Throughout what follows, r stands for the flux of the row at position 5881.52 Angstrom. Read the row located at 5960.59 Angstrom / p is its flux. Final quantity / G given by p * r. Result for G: 22.1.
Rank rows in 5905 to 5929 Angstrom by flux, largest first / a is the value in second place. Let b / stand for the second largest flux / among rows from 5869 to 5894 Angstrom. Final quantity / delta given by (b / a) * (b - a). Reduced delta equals 0.05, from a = 4.721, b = 4.771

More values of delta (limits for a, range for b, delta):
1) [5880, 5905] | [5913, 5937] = 0.02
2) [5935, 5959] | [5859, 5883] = 0.05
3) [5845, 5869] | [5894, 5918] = 0.06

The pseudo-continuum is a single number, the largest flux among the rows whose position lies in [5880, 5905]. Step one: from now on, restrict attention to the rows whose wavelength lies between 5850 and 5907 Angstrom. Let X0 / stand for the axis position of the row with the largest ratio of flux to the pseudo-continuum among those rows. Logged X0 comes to 5876.10 Angstrom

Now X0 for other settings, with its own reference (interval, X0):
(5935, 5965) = 5941.41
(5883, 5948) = 5925.01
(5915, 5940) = 5925.01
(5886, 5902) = 5900.51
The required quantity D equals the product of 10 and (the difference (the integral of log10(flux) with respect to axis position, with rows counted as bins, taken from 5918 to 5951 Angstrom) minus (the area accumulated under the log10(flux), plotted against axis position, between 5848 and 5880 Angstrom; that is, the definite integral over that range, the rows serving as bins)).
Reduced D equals 5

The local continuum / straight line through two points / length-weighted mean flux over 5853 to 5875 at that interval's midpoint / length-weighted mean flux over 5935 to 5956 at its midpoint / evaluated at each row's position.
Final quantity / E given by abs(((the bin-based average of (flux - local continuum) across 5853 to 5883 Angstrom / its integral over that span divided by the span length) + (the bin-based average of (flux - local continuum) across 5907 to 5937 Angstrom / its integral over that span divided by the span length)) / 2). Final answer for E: 0.003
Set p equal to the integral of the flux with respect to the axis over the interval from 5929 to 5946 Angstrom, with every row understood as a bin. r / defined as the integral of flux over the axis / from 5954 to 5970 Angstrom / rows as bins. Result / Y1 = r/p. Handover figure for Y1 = 0.94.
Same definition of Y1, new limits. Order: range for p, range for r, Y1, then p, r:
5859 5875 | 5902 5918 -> 0.95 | 72.5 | 69.2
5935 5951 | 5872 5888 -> 1.00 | 71.6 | 71.8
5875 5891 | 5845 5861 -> 1.08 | 66.8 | 72.2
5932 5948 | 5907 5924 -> 1.00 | 72.6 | 72.7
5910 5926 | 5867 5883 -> 1.09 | 69.6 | 75.6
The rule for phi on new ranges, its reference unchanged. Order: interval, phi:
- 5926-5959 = 5927.74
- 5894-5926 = 5895.08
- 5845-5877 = 5849.11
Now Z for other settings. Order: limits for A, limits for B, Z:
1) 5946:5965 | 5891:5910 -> 22.6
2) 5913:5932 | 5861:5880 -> 19.5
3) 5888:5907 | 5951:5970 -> 18.5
